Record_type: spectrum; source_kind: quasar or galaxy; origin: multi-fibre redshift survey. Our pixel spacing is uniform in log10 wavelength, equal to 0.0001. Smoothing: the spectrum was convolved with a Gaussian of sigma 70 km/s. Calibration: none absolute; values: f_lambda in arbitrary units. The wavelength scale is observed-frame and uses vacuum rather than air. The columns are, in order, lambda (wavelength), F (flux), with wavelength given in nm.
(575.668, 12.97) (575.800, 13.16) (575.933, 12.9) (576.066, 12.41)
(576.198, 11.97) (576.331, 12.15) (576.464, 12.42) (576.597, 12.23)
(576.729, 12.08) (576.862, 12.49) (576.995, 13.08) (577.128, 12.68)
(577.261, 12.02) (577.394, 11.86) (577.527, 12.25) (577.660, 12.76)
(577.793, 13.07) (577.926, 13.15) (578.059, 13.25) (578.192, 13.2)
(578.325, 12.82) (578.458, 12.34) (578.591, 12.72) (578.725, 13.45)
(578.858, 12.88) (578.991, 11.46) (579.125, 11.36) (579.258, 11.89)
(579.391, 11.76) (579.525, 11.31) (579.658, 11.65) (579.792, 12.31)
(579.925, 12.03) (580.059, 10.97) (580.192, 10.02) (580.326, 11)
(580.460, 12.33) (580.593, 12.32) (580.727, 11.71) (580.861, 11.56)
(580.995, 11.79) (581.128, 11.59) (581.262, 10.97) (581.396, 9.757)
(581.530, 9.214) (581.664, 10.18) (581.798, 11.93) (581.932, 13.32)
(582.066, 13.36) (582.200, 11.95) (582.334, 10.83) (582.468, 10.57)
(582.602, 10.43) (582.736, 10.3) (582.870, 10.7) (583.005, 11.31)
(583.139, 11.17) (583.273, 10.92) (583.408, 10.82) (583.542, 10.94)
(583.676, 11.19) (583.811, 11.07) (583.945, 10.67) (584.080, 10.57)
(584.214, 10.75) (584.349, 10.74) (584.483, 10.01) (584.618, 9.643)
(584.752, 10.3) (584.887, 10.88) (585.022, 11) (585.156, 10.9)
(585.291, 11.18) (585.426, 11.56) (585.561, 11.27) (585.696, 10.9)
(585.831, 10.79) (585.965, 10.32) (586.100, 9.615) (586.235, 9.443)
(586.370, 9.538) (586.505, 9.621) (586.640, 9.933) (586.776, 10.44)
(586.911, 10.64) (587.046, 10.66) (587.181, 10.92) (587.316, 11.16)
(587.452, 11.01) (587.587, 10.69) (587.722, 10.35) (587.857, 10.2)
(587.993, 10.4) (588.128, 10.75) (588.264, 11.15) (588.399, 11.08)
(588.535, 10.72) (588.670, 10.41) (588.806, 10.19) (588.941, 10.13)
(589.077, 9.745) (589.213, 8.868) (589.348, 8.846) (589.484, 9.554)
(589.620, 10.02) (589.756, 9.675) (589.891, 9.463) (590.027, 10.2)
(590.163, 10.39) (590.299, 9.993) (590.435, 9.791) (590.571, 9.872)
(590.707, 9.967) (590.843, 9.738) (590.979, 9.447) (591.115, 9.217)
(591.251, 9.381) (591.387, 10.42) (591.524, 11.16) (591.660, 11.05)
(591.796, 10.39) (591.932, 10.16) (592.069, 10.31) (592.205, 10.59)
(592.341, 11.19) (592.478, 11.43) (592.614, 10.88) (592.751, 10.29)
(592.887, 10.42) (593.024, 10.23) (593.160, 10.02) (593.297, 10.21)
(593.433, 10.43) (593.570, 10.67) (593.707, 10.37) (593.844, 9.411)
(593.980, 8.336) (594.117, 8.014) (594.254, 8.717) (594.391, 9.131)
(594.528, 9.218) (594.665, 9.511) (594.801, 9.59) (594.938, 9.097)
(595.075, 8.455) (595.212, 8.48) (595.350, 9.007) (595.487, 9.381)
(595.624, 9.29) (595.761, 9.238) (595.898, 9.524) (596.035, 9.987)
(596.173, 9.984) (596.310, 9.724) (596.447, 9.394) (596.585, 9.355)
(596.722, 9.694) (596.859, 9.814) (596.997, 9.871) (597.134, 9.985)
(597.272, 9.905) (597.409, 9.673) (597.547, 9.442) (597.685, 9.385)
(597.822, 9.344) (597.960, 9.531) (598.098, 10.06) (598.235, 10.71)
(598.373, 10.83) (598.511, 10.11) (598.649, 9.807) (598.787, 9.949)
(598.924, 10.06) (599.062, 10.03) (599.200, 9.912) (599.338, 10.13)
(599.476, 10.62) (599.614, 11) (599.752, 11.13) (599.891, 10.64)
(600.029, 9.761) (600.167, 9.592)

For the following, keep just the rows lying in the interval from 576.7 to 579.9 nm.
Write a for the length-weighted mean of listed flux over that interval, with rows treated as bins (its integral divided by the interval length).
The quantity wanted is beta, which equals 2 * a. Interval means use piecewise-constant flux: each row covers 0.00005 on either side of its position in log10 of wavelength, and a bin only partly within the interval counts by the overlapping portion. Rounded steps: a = 12.4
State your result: 24.8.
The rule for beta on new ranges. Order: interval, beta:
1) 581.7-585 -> 22.0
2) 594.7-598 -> 18.9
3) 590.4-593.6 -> 20.6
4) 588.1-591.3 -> 19.9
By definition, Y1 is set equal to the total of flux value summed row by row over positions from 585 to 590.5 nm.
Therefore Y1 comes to 424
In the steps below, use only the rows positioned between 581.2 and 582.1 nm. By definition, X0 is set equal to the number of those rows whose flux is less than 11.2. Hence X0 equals 4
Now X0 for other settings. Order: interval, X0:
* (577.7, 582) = 7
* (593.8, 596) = 16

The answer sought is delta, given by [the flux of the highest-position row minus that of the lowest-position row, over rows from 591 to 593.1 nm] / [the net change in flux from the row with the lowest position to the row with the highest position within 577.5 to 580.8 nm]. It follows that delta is -1.9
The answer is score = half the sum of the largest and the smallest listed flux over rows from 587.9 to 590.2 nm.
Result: 10.00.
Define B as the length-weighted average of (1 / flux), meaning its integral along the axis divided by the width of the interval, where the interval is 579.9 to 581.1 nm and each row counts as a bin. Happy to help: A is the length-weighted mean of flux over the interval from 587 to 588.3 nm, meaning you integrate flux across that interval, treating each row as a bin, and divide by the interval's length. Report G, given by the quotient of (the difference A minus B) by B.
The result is 122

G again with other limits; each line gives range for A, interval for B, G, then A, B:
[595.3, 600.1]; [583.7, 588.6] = 104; 9.9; 0.095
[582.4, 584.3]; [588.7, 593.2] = 108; 10.8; 0.099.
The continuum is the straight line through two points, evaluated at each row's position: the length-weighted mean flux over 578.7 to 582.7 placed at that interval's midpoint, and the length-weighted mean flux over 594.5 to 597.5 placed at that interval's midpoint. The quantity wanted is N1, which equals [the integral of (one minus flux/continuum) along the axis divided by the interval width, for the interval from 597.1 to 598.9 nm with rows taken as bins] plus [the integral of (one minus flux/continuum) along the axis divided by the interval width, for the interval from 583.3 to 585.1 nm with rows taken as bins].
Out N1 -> -0.043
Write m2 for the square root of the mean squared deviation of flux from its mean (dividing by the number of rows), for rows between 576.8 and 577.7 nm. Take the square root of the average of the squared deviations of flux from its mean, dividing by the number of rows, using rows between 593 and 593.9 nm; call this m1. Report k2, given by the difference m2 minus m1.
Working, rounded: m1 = 0.37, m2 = 0.40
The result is 0.03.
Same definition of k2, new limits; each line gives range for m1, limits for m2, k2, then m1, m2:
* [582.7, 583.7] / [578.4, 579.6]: 0.41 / 0.30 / 0.72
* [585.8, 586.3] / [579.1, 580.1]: -0.14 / 0.54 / 0.40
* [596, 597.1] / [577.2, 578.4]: 0.28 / 0.23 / 0.50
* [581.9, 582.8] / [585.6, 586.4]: -0.65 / 1.25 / 0.60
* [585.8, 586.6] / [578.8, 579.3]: 0.11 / 0.49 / 0.60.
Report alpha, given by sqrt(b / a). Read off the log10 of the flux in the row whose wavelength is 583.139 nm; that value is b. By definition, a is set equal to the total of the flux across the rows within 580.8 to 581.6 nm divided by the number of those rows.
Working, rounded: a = 10.8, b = 1.05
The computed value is 0.311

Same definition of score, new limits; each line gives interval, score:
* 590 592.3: 10.19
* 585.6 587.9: 10.30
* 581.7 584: 11.83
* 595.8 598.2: 9.70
